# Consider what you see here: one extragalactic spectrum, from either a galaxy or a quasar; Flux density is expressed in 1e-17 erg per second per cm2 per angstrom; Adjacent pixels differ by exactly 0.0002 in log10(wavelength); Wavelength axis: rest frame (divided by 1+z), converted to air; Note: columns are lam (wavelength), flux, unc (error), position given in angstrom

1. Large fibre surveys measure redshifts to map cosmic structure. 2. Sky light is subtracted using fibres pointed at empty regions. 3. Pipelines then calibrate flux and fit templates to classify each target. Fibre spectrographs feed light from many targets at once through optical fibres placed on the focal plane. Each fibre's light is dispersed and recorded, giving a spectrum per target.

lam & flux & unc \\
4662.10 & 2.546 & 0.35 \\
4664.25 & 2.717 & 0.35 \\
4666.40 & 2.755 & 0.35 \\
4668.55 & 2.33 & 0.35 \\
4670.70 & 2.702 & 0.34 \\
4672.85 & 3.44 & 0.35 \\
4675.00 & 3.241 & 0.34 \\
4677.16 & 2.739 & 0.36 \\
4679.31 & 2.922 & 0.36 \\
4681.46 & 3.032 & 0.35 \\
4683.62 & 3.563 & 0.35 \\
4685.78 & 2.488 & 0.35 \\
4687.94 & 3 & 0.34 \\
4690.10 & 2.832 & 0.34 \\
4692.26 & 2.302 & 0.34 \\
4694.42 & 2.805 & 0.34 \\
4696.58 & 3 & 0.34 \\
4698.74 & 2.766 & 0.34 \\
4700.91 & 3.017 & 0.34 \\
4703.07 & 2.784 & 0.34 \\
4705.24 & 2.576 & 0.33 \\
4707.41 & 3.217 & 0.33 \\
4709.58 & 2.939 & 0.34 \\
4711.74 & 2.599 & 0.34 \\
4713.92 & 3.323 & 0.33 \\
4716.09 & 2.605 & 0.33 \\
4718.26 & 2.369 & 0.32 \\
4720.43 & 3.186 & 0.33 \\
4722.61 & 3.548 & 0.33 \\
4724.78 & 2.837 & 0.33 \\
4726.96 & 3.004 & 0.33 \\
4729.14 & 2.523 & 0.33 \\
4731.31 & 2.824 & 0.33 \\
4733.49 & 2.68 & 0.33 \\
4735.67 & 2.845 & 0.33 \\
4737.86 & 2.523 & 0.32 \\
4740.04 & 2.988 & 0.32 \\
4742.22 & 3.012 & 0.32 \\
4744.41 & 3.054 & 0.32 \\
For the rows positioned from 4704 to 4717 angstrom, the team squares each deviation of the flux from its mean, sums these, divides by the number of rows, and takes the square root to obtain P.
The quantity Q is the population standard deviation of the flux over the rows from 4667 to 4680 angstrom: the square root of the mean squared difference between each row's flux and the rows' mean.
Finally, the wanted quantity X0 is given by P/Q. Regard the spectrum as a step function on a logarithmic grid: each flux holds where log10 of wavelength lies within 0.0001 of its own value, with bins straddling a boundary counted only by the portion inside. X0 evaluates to 0.84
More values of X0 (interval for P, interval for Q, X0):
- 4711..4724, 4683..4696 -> 1.08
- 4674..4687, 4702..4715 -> 1.21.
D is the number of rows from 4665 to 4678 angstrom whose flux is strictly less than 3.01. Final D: 4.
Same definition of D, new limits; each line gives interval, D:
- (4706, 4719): 4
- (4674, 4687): 3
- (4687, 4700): 6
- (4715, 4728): 4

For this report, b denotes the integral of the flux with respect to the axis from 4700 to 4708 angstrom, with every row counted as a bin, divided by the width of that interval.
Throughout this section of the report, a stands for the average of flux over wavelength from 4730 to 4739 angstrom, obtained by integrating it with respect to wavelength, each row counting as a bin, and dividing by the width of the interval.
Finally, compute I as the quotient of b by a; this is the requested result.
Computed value 1.06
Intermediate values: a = 2.72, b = 2.88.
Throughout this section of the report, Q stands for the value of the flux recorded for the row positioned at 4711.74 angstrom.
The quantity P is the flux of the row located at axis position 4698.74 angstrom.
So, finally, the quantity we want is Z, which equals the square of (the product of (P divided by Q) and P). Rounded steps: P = 2.766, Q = 2.599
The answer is 8.7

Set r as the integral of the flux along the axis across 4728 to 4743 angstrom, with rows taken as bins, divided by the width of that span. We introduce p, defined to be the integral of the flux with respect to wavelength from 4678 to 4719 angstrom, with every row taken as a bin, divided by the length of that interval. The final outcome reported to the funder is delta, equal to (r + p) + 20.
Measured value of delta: 25.6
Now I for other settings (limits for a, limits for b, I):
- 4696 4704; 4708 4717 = 1.00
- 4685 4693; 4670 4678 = 1.14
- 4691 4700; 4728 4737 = 1.00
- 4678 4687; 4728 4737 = 0.91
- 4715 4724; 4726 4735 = 0.94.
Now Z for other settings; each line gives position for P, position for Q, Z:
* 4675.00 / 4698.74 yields 14.4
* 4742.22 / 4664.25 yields 11.1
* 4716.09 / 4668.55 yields 8.5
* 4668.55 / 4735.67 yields 3.6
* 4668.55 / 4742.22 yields 3.2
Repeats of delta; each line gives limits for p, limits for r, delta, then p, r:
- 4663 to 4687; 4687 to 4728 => 25.8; 2.900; 2.88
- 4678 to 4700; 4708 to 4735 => 25.7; 2.871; 2.88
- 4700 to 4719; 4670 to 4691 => 25.8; 2.832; 3.00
